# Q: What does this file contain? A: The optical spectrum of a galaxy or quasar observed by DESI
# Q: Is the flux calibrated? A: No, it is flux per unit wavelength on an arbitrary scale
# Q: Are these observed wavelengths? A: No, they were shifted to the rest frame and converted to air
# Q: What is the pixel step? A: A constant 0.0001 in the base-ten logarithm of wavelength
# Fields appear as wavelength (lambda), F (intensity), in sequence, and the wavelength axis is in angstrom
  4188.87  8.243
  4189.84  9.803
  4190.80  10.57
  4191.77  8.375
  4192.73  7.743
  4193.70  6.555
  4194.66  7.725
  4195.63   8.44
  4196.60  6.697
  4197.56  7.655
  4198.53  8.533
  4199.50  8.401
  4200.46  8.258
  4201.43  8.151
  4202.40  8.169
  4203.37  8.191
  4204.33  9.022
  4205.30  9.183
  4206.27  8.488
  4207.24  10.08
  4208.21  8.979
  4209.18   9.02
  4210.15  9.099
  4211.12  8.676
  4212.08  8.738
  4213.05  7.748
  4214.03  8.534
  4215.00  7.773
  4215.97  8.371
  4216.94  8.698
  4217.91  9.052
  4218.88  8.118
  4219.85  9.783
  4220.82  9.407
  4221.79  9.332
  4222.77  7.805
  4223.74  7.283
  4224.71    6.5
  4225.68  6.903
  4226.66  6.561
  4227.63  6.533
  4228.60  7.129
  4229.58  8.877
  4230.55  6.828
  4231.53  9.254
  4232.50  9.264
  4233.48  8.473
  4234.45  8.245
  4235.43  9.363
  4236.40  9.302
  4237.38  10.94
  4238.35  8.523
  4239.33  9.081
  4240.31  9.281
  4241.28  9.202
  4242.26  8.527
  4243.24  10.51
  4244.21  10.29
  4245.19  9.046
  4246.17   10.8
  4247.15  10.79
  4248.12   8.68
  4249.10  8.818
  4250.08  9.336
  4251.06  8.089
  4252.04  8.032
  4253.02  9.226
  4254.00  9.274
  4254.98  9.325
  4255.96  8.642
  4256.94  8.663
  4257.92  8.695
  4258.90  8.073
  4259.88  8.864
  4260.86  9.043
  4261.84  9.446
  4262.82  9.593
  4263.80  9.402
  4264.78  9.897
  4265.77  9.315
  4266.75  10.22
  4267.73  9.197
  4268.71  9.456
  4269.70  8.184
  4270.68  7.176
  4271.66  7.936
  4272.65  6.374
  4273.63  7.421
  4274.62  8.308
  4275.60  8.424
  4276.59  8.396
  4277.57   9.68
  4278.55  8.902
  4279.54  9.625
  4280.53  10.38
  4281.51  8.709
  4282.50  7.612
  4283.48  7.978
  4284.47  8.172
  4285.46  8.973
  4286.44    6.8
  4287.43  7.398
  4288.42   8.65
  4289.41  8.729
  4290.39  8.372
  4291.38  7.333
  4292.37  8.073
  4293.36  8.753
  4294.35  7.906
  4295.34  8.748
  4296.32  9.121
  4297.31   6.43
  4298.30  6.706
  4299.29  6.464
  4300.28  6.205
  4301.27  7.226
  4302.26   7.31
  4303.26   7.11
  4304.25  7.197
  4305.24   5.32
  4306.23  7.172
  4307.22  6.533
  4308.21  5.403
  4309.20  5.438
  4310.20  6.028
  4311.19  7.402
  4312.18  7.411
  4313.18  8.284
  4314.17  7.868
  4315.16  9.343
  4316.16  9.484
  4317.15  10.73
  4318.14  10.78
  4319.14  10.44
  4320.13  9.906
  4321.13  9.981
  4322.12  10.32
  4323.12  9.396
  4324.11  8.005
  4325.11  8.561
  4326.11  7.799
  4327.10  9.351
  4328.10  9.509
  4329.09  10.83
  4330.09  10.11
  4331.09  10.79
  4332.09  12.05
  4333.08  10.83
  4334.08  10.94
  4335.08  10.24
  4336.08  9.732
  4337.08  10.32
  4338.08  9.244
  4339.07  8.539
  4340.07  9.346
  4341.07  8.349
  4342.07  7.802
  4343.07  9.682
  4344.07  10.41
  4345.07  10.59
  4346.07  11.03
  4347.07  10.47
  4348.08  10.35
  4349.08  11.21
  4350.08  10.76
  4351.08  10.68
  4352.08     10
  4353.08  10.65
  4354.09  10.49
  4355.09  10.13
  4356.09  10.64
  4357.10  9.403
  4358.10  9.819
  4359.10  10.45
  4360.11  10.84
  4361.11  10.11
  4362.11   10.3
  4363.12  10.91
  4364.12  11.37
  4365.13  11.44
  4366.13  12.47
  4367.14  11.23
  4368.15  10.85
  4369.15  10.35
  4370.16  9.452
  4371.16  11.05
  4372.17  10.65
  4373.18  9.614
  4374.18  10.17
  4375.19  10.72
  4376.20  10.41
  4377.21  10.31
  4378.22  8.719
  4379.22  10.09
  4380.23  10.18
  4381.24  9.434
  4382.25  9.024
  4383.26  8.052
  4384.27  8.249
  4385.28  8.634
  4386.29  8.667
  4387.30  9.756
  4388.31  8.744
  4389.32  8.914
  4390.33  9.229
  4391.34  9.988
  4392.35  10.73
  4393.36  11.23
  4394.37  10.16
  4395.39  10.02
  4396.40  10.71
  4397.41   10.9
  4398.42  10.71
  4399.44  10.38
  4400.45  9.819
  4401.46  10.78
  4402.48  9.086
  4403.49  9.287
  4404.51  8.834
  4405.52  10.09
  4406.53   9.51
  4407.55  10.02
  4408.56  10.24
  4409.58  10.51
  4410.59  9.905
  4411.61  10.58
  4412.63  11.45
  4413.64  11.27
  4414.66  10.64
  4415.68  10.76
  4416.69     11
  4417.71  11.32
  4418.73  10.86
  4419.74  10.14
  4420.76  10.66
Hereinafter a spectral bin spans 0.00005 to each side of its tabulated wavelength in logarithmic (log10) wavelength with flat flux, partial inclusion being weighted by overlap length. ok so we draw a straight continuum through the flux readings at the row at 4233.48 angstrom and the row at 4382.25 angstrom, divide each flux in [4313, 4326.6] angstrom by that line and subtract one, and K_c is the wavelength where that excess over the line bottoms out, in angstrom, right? 4326.11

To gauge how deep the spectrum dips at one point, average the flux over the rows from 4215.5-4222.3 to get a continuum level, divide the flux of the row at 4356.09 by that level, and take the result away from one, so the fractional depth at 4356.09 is -0.19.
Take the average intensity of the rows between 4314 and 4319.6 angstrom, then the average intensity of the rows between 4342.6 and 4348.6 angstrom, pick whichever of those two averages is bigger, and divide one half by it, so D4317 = 0.048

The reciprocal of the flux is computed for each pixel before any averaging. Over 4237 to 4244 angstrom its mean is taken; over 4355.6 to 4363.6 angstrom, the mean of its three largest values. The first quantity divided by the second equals 1.04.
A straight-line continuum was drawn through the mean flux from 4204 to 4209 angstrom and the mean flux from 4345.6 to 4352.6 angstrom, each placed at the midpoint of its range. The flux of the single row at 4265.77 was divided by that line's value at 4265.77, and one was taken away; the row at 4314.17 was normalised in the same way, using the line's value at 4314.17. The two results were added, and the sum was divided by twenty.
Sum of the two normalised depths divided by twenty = -0.014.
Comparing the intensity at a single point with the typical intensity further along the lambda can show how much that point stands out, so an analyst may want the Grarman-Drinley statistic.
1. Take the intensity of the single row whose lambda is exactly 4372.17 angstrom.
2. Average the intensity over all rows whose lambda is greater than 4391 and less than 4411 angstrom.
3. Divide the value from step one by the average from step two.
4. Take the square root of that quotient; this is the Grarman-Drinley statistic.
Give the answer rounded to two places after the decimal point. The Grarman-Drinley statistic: 1.02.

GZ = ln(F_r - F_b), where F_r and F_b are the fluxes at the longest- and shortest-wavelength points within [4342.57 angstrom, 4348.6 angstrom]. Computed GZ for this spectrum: -0.40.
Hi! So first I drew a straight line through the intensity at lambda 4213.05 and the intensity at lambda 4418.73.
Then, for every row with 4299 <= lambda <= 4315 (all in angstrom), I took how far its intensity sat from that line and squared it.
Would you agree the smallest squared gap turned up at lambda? 4313.18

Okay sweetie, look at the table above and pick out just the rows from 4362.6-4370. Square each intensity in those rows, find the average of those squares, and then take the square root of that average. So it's 11.2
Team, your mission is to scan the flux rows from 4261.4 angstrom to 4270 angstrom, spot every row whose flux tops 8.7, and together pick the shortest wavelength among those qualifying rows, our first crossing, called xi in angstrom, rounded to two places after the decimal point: 4261.84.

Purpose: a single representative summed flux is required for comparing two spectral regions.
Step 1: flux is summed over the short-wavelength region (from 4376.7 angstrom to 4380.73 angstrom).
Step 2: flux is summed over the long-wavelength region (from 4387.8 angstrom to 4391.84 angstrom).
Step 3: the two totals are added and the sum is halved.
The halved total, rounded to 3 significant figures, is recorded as 38.1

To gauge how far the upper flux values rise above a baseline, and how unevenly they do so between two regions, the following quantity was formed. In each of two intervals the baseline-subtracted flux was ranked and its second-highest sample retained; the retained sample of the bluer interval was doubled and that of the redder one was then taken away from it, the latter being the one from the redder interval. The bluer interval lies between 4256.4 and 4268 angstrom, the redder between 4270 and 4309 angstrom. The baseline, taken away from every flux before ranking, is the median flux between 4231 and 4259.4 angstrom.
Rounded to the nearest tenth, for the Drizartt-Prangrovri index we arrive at 0.9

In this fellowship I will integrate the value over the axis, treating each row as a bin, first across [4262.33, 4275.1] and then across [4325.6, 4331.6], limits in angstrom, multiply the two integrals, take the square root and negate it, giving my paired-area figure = -80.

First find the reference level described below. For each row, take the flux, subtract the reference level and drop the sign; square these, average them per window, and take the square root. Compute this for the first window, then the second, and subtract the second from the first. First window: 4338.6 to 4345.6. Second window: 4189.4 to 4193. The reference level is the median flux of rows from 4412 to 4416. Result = -0.2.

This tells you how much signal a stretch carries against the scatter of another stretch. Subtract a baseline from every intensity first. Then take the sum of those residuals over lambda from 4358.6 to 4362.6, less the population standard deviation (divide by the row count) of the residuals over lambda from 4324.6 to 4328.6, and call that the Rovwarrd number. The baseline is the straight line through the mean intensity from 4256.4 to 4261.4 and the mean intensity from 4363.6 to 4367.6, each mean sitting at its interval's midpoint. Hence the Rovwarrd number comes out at -4.9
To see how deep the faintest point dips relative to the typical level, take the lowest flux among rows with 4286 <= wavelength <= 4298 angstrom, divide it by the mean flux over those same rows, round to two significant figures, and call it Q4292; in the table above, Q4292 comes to 0.80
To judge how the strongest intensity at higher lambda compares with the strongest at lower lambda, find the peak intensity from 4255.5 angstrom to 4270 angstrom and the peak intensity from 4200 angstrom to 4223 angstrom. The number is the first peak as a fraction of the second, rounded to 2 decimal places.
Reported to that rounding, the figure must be 1.01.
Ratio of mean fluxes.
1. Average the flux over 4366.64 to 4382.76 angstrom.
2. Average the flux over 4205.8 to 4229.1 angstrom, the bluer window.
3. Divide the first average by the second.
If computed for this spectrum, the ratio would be 1.23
